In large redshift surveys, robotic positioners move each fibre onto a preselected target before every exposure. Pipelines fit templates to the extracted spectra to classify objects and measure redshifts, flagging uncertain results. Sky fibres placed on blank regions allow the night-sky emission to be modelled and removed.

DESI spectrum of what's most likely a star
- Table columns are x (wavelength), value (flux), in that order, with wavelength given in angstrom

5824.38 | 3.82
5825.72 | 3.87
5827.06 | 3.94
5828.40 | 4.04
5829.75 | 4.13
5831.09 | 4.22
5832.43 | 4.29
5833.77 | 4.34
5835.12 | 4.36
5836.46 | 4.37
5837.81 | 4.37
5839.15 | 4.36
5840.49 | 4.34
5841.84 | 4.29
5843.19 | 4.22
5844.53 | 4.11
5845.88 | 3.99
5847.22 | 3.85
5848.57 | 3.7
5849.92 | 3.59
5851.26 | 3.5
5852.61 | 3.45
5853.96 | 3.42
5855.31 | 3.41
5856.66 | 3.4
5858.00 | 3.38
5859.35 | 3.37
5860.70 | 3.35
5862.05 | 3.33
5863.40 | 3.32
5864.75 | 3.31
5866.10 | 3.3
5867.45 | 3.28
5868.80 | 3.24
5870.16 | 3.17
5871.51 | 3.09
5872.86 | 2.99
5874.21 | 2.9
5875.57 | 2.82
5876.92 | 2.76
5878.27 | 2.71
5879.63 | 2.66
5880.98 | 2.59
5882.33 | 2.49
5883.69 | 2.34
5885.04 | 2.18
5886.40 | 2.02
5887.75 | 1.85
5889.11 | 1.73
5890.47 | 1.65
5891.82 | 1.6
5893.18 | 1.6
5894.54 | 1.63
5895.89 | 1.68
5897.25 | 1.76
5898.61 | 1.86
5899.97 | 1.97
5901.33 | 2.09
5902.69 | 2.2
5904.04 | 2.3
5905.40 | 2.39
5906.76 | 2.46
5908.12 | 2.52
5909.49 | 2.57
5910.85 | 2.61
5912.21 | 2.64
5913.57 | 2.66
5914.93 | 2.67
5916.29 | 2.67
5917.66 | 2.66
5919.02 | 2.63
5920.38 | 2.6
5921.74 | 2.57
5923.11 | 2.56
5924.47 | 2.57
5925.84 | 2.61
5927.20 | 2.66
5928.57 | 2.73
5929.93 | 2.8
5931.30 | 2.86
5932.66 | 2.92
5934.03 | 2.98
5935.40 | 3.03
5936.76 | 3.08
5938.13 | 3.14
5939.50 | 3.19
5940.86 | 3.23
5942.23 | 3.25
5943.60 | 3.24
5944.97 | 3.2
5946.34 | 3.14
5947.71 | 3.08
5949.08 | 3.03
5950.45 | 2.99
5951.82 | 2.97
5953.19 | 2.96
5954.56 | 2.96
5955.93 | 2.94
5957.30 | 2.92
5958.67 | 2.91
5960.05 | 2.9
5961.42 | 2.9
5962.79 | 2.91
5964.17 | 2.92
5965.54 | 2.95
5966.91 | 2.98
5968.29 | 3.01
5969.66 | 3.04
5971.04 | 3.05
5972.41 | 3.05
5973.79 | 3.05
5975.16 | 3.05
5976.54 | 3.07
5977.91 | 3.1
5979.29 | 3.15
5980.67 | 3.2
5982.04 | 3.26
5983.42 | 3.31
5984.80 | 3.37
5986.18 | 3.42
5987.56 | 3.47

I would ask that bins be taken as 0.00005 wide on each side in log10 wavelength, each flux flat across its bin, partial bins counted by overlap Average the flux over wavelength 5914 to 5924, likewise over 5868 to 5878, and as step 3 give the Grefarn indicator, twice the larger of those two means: 6.0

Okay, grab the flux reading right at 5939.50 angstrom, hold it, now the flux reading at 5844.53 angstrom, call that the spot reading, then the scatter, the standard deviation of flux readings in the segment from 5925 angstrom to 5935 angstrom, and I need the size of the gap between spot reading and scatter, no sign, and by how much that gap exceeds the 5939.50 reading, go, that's 0.8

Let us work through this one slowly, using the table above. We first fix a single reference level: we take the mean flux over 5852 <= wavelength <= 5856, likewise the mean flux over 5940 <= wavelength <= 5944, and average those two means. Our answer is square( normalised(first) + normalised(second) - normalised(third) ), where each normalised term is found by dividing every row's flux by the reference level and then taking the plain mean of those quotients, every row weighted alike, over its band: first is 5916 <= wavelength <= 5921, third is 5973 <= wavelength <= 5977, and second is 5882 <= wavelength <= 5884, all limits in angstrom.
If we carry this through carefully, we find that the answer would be 0.36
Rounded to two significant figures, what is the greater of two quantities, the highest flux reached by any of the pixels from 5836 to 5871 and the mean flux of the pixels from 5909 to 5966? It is 4.4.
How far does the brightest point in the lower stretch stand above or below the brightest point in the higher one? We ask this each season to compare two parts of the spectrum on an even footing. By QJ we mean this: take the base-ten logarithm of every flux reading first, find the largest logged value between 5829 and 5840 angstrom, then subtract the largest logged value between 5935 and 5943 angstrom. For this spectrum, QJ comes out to 0.13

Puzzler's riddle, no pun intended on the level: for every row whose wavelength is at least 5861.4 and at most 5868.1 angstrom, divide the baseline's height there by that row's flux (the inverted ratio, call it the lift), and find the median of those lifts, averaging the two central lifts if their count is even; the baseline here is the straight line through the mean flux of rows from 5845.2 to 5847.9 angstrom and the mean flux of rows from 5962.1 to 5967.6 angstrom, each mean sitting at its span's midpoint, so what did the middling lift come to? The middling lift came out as 1.1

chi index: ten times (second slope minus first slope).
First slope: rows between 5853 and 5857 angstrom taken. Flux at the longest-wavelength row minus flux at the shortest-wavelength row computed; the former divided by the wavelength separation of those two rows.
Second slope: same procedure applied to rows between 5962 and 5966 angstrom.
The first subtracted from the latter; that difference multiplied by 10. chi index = 0.22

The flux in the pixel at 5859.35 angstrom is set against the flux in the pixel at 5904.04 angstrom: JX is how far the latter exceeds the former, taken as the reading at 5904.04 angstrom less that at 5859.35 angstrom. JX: -1.1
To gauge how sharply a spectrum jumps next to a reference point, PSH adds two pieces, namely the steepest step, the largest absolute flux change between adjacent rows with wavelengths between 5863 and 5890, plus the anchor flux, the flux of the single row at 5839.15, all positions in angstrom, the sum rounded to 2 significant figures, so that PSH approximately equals 4.5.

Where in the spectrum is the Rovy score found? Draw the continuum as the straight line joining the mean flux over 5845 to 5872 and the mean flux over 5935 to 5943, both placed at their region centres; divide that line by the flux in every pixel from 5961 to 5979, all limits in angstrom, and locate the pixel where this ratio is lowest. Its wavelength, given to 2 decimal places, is 5977.91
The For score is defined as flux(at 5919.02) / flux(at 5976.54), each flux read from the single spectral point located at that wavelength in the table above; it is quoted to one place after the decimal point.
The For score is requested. 0.9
